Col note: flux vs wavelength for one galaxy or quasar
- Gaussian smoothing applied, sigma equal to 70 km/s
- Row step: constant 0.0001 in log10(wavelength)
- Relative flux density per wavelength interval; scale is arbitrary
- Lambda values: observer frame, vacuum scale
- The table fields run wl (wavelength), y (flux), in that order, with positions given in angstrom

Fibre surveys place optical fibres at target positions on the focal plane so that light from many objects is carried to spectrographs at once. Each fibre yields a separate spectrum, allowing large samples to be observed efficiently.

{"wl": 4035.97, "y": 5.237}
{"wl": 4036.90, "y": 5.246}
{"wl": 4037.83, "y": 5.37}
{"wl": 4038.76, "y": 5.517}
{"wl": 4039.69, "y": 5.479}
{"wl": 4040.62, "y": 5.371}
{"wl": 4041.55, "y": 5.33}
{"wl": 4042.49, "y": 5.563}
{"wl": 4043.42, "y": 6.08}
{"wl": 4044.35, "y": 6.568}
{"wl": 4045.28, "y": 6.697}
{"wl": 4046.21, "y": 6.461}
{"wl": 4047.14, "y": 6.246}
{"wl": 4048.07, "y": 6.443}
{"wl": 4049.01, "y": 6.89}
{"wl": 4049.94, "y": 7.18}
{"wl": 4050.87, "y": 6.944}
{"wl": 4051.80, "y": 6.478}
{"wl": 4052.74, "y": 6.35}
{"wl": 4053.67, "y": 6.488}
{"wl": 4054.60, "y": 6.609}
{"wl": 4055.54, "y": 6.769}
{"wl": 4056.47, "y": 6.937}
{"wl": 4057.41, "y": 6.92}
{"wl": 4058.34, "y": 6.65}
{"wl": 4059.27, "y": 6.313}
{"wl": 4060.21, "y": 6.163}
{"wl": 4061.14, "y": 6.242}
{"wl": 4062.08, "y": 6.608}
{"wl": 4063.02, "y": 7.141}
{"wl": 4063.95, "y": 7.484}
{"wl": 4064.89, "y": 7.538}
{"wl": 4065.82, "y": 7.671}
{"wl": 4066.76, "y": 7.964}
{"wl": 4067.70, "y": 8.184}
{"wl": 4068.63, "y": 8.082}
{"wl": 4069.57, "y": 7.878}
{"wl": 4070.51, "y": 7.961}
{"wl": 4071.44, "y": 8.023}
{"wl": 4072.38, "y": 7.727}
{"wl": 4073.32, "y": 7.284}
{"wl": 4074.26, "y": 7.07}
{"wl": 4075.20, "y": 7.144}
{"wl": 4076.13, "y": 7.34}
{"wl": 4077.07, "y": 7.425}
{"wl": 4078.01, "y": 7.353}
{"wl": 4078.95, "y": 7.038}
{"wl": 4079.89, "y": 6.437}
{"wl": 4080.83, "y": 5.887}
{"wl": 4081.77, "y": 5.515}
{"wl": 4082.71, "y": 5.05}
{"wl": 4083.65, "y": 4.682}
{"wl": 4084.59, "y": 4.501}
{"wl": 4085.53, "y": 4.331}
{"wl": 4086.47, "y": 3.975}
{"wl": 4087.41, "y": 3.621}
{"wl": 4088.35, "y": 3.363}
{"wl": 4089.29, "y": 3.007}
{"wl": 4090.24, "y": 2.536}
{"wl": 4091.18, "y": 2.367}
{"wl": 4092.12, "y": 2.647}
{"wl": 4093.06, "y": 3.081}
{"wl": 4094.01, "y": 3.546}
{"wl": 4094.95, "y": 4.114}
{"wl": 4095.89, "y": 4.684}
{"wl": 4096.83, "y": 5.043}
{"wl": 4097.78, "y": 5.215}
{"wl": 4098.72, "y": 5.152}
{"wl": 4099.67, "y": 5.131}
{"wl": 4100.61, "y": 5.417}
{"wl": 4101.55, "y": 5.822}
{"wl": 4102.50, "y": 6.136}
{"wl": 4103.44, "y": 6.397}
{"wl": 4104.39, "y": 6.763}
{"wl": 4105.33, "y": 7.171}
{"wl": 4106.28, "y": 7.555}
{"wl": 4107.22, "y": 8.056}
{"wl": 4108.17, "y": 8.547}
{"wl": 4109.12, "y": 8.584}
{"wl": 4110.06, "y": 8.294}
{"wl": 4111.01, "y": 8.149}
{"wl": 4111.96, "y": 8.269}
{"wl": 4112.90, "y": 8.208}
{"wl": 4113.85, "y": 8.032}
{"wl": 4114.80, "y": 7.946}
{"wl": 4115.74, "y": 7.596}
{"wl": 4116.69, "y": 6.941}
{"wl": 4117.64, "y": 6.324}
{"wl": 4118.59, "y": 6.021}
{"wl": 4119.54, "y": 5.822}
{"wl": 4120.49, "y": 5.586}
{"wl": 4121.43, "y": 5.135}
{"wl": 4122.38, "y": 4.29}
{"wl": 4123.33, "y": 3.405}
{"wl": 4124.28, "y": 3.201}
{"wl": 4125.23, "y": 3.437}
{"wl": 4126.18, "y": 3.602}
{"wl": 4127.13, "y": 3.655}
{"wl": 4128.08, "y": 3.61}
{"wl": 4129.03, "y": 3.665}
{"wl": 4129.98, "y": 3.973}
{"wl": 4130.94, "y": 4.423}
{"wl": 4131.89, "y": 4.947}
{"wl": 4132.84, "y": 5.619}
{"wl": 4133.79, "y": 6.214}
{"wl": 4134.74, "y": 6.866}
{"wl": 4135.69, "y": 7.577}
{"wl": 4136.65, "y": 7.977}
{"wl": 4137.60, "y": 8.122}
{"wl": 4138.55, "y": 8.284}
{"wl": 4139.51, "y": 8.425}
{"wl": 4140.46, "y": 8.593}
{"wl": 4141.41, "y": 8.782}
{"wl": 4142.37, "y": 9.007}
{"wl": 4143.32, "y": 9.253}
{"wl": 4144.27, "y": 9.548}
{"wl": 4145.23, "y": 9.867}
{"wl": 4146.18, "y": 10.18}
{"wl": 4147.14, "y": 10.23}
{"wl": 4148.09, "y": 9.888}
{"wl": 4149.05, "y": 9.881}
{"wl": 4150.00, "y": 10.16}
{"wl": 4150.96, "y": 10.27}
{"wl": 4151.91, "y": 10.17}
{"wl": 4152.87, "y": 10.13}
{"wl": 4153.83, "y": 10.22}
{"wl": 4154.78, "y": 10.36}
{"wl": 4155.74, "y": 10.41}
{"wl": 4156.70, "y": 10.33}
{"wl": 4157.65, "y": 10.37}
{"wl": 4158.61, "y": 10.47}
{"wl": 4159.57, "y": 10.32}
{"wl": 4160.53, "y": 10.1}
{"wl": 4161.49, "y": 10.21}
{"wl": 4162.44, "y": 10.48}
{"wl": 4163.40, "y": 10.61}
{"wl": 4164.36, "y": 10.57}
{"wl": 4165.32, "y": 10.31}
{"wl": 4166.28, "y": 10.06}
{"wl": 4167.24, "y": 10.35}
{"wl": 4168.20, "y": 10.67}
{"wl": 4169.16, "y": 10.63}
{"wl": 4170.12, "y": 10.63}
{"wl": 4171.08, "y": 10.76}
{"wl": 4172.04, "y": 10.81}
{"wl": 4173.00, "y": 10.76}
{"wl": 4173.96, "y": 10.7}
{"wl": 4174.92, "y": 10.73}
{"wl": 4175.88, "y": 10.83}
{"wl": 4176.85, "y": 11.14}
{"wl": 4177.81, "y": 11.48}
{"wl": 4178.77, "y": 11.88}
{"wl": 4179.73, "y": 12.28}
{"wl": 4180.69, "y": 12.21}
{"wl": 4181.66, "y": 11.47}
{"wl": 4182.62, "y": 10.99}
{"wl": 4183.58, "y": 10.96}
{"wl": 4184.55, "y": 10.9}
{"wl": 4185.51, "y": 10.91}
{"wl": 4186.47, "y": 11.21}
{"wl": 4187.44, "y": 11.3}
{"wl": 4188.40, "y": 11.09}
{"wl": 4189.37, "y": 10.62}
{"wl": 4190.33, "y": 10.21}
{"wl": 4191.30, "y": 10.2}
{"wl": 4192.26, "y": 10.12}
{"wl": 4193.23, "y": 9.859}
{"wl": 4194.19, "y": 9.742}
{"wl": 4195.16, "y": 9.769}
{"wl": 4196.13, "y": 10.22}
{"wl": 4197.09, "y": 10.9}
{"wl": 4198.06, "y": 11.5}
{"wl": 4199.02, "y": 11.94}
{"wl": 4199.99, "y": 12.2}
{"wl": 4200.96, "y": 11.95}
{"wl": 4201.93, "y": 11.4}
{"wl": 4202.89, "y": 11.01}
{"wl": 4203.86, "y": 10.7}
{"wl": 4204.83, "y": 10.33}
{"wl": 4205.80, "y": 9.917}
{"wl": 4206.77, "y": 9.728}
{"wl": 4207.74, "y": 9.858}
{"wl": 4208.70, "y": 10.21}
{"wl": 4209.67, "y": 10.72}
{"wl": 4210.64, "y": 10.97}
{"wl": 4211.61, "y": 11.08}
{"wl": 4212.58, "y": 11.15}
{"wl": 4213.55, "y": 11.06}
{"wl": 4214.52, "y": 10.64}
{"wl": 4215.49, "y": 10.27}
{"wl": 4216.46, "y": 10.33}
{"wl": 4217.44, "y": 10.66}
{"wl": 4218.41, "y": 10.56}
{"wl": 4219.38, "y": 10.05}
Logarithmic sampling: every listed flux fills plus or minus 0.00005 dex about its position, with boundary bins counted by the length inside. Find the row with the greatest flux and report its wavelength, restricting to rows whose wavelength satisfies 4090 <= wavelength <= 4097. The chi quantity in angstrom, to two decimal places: 4096.83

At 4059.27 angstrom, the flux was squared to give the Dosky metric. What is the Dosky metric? 40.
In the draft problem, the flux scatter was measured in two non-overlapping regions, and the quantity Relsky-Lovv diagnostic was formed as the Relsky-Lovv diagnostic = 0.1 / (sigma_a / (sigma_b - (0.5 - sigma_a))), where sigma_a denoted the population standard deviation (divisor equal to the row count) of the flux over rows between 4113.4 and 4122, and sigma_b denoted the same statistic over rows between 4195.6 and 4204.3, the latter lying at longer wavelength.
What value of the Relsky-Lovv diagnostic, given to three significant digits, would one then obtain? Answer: 0.112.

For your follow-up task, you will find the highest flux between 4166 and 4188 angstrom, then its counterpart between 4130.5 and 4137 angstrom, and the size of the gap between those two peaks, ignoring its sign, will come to 4.30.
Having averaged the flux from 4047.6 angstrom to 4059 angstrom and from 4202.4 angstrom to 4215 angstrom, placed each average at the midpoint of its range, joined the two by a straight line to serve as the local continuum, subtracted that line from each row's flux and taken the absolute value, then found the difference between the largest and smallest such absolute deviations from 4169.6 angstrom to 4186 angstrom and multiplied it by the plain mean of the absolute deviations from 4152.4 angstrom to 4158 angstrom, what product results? 1.6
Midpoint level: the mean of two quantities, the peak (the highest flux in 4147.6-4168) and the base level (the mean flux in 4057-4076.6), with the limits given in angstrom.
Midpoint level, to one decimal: 9.0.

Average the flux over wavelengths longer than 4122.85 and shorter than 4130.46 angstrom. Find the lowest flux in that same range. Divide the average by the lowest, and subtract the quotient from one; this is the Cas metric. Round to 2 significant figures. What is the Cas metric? -0.11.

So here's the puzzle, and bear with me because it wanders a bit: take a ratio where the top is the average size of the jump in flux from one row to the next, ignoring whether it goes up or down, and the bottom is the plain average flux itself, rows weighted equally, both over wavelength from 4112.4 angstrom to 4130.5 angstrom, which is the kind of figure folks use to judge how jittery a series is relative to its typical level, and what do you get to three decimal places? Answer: 0.062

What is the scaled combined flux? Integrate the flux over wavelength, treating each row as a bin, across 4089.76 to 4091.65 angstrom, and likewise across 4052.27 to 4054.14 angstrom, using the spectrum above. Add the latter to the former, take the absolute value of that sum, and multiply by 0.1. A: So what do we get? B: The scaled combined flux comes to 1.66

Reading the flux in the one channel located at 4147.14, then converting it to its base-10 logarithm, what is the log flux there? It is 1.01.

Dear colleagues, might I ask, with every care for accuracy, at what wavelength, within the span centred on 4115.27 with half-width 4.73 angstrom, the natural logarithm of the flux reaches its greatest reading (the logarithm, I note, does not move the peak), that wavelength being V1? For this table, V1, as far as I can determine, 4111.96 angstrom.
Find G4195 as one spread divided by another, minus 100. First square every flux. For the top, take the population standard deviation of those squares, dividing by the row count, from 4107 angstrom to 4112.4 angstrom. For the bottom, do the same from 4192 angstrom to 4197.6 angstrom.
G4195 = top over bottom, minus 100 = -99.6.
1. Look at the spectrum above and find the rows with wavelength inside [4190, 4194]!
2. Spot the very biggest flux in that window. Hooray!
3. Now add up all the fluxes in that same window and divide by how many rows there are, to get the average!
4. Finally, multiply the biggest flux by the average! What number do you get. 103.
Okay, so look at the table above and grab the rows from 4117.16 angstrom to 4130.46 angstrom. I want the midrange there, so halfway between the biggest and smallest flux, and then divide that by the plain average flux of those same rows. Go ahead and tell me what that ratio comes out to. 1.08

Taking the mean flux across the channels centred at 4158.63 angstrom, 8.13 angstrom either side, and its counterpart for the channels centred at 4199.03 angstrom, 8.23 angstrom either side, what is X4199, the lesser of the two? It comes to 10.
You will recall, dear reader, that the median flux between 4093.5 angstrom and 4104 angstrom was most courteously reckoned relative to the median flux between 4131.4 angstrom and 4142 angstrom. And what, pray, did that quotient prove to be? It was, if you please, 0.65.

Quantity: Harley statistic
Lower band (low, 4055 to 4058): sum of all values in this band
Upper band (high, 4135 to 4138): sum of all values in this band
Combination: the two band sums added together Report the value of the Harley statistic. 44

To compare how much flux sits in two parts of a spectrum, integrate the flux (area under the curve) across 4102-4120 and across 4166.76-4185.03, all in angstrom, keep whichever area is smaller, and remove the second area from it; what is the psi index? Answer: -69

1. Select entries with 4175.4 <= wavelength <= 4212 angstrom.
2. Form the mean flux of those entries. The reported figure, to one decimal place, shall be 10.9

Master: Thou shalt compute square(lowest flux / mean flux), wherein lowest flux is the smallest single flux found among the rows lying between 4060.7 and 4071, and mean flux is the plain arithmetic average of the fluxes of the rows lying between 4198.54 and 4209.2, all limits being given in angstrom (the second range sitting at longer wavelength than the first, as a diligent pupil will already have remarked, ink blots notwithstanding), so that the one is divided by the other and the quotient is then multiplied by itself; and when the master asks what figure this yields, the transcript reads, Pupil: 0.33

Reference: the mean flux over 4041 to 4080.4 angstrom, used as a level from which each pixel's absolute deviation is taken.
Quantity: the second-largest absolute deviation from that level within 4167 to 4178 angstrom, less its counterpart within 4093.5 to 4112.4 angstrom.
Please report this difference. 1.4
